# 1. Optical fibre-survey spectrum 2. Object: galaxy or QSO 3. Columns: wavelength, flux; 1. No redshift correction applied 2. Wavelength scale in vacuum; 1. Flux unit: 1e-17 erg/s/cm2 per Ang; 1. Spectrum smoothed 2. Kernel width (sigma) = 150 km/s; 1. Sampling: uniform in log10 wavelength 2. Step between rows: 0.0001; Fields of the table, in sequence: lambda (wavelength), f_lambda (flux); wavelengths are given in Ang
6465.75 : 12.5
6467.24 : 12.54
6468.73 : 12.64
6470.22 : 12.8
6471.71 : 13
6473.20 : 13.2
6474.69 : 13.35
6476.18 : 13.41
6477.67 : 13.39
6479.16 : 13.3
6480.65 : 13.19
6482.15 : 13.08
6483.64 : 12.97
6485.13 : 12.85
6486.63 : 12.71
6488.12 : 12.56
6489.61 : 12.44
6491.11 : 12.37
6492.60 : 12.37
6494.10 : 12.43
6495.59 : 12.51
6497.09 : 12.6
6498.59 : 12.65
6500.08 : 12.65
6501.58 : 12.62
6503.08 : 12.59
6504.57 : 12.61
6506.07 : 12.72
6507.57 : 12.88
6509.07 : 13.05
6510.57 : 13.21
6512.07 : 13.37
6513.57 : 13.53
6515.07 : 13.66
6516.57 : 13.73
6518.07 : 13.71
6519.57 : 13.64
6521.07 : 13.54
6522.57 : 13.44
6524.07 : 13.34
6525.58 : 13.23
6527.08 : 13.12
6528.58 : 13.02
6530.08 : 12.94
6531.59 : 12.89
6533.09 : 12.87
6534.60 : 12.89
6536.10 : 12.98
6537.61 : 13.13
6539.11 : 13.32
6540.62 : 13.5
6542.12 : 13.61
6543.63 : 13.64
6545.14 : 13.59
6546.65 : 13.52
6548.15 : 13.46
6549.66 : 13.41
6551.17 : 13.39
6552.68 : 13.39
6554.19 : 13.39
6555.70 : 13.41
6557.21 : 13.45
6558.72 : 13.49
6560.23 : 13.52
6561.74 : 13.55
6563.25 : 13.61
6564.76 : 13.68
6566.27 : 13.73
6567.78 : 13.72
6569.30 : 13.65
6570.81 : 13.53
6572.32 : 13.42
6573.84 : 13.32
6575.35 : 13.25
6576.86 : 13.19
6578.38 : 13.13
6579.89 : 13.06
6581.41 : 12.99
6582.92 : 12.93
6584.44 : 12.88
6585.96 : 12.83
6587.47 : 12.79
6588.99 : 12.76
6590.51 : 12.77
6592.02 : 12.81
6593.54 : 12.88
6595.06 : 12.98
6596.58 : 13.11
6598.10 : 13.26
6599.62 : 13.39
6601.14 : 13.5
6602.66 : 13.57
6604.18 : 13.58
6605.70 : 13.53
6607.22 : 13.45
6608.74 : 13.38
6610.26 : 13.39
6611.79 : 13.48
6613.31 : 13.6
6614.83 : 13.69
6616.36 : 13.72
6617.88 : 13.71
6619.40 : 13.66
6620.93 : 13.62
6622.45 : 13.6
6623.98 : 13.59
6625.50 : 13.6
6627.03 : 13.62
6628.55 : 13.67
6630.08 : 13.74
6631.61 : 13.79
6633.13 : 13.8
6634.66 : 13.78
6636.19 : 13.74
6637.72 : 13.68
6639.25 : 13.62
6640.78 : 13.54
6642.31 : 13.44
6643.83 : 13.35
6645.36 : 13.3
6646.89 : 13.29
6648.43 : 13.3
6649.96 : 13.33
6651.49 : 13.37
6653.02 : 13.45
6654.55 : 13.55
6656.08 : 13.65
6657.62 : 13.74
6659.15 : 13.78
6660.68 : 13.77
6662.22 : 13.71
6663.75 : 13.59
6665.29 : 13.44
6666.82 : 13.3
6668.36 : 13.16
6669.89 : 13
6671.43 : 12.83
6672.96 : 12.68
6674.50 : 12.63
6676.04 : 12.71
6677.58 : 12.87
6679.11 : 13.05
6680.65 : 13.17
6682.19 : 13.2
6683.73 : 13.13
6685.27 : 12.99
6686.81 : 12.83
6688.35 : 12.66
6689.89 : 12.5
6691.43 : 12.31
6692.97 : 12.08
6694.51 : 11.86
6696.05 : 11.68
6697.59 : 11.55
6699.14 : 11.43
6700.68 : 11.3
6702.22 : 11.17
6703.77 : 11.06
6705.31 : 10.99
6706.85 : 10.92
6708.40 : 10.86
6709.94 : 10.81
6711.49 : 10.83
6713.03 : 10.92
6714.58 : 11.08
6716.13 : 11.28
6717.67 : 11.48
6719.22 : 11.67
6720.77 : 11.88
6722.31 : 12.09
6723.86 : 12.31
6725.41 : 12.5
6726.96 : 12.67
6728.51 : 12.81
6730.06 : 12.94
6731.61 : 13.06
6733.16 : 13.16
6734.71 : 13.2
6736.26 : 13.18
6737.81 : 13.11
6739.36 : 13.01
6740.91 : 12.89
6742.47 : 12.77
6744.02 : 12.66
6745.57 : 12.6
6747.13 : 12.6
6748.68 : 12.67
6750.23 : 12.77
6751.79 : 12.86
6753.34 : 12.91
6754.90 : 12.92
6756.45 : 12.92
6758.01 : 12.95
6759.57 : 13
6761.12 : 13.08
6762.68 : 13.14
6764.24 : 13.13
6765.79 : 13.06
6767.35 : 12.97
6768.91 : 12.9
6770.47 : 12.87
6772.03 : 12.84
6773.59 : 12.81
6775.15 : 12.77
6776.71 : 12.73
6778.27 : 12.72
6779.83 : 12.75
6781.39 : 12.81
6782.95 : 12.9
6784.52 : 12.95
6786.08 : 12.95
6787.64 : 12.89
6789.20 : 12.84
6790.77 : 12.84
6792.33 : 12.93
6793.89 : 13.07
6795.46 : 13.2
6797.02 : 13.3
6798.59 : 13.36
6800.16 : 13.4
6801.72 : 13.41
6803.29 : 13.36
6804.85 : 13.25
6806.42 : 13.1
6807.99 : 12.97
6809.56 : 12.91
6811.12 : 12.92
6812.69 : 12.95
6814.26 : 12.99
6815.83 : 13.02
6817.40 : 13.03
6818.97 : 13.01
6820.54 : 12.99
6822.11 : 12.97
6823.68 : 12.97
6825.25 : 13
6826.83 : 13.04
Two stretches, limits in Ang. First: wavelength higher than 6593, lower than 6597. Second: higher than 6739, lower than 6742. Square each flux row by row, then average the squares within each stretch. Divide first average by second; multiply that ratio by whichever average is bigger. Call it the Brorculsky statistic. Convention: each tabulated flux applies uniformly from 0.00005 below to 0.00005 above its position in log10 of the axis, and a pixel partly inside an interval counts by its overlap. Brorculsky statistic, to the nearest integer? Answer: 170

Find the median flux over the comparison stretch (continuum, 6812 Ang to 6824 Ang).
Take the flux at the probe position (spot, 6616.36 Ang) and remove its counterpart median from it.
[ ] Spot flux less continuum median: 0.7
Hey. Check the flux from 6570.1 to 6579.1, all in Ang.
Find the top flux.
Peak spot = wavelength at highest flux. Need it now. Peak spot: 6570.81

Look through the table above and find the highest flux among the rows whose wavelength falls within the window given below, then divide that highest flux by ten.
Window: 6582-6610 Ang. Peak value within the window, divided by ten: 1.36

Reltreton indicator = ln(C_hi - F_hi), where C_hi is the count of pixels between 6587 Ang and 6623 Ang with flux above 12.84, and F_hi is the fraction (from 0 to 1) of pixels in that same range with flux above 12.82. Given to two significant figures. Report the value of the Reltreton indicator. 3.0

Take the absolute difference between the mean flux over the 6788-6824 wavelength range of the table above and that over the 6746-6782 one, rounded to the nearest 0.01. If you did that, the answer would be 0.20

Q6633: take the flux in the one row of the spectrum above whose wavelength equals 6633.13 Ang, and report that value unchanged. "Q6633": 13.8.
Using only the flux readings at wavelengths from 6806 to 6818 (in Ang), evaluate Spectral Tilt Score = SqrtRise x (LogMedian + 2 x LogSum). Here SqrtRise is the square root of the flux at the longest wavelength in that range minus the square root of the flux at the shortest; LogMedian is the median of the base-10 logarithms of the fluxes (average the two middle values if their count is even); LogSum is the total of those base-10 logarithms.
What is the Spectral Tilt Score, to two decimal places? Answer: -0.18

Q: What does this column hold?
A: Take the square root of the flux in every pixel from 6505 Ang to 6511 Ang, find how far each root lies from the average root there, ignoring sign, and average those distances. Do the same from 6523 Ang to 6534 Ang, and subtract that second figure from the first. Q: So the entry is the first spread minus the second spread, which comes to 0.003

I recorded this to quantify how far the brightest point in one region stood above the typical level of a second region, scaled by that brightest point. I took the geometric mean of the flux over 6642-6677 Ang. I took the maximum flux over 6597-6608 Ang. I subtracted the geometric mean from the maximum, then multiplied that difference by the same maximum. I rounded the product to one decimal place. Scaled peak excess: 3.6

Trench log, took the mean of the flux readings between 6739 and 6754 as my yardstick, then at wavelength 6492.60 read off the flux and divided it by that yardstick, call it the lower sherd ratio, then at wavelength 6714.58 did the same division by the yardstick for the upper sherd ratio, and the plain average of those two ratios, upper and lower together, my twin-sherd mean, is 0.92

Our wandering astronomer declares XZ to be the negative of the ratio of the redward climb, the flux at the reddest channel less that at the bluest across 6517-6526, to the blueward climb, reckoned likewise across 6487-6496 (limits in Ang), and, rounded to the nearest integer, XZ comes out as -10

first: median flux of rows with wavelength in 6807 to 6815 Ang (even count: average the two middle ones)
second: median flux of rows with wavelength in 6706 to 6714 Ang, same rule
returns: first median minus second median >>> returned 2.1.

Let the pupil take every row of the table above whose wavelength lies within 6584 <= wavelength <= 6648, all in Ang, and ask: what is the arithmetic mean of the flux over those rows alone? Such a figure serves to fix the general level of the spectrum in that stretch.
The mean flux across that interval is 13.4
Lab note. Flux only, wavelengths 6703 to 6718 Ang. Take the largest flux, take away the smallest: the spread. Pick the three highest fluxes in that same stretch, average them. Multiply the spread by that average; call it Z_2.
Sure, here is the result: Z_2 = 8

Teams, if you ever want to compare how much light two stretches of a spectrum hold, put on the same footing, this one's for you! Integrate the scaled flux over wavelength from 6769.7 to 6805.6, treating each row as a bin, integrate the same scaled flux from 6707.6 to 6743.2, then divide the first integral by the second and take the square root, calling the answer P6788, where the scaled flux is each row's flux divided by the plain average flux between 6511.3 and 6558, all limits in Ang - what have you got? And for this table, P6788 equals 1.04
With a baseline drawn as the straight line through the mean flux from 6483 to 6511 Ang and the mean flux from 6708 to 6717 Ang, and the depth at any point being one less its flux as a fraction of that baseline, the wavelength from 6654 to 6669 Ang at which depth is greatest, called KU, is 6668.36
